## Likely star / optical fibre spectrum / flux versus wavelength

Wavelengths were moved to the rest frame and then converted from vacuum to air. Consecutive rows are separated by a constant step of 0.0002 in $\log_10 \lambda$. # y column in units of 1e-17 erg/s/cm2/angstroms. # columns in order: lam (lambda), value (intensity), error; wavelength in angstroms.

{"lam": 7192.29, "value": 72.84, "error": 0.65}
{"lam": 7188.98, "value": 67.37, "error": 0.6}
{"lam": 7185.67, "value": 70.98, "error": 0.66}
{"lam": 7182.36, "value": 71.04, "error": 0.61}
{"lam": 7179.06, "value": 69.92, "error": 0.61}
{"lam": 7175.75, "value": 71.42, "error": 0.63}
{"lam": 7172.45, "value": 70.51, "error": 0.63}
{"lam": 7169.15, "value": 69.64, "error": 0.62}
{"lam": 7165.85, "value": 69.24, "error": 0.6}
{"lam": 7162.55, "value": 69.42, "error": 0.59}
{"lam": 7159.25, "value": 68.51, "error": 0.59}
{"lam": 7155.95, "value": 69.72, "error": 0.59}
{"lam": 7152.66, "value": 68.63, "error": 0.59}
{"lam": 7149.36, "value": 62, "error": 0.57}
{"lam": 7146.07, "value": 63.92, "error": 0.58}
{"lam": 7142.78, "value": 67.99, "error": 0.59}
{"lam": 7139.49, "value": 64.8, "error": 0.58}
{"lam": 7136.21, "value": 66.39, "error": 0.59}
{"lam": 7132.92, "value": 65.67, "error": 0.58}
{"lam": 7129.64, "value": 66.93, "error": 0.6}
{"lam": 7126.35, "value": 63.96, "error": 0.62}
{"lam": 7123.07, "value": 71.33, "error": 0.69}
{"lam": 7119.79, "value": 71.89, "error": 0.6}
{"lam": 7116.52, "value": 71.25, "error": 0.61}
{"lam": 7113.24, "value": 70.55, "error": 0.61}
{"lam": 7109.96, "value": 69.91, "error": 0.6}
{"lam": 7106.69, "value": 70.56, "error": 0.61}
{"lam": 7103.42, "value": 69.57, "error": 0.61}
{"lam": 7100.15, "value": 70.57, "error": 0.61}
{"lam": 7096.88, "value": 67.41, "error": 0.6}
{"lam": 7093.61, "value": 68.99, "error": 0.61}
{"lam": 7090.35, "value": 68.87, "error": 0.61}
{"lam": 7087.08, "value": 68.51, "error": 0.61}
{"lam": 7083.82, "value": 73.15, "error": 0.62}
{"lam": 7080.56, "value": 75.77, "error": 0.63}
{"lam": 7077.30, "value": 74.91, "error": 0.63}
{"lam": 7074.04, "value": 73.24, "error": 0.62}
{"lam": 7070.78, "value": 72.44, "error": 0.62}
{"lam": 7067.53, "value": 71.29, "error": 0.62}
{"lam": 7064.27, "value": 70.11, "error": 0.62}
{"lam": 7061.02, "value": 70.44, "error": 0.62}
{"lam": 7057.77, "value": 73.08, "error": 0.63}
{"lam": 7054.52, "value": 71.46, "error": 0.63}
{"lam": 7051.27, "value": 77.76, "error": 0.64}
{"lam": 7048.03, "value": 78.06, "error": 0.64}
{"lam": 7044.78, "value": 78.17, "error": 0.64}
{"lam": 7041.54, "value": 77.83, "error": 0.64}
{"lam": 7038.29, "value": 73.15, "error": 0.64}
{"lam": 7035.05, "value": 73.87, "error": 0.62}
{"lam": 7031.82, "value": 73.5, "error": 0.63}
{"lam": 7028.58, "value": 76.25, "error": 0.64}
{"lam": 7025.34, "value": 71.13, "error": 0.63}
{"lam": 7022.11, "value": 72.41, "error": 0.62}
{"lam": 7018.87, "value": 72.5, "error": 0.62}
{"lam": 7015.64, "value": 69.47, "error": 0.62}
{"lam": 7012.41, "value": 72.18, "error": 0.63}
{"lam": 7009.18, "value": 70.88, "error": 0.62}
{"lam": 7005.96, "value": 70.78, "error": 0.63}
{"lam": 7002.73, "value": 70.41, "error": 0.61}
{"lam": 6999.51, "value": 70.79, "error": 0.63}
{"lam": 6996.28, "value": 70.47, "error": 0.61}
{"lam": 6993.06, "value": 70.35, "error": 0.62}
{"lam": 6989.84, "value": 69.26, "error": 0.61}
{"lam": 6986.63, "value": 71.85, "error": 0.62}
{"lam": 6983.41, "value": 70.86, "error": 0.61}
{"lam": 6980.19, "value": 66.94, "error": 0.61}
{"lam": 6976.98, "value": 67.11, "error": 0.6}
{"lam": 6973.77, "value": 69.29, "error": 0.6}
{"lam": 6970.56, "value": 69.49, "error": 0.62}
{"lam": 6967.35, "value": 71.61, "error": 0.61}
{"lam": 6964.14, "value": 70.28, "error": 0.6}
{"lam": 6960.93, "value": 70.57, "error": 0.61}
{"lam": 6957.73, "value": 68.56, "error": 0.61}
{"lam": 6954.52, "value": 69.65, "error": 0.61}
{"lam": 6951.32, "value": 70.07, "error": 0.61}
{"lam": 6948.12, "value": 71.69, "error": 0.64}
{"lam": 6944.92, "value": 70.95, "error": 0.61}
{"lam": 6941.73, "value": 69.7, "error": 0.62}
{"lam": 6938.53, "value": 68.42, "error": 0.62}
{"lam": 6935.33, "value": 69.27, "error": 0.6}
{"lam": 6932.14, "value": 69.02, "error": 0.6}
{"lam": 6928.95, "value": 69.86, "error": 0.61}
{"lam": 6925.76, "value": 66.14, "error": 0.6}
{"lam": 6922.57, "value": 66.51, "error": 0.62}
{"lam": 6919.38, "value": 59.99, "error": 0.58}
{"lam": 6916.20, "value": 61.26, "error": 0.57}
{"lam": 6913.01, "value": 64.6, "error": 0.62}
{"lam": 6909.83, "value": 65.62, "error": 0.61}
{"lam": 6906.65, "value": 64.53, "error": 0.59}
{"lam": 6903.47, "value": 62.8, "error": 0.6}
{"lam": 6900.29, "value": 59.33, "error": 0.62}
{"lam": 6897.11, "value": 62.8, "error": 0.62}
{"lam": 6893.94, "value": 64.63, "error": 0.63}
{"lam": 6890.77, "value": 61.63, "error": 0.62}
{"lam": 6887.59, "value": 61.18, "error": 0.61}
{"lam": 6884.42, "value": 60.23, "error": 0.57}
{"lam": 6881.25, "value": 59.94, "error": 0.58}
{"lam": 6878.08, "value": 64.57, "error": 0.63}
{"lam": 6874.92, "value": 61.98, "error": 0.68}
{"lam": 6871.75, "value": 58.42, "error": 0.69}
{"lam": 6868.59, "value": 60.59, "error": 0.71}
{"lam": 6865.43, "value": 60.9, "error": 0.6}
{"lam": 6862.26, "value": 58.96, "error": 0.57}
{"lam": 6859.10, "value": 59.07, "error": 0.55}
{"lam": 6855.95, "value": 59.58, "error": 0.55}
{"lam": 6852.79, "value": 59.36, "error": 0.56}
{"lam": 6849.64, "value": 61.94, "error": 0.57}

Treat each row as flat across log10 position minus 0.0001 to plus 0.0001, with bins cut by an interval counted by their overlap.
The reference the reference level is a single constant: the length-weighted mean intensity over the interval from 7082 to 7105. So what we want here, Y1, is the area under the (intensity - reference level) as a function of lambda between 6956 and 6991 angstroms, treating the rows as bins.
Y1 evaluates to 0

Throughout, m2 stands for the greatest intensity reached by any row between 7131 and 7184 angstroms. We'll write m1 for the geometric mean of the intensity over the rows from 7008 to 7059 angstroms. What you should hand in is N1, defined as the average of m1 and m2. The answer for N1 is 72.6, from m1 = 73.8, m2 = 71.42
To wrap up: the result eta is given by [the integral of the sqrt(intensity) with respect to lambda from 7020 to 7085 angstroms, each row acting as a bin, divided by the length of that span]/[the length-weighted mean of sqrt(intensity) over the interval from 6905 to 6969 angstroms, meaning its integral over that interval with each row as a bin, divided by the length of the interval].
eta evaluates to 1.04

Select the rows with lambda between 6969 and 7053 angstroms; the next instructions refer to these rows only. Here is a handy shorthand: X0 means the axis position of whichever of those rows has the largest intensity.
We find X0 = 7044.78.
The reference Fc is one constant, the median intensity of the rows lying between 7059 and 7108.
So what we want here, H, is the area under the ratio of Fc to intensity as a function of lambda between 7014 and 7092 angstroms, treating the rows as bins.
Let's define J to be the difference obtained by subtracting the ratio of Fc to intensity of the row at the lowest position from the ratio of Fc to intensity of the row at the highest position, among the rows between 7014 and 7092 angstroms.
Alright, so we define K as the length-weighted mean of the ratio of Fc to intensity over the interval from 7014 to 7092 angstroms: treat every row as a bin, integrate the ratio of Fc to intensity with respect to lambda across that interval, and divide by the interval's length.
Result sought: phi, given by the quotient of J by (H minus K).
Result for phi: 0.0001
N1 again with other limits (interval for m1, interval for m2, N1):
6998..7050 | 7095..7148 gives 72.5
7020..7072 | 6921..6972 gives 72.7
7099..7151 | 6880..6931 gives 68.9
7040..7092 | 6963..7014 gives 72.8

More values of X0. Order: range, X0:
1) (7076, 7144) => 7080.56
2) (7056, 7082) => 7080.56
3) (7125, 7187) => 7175.75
